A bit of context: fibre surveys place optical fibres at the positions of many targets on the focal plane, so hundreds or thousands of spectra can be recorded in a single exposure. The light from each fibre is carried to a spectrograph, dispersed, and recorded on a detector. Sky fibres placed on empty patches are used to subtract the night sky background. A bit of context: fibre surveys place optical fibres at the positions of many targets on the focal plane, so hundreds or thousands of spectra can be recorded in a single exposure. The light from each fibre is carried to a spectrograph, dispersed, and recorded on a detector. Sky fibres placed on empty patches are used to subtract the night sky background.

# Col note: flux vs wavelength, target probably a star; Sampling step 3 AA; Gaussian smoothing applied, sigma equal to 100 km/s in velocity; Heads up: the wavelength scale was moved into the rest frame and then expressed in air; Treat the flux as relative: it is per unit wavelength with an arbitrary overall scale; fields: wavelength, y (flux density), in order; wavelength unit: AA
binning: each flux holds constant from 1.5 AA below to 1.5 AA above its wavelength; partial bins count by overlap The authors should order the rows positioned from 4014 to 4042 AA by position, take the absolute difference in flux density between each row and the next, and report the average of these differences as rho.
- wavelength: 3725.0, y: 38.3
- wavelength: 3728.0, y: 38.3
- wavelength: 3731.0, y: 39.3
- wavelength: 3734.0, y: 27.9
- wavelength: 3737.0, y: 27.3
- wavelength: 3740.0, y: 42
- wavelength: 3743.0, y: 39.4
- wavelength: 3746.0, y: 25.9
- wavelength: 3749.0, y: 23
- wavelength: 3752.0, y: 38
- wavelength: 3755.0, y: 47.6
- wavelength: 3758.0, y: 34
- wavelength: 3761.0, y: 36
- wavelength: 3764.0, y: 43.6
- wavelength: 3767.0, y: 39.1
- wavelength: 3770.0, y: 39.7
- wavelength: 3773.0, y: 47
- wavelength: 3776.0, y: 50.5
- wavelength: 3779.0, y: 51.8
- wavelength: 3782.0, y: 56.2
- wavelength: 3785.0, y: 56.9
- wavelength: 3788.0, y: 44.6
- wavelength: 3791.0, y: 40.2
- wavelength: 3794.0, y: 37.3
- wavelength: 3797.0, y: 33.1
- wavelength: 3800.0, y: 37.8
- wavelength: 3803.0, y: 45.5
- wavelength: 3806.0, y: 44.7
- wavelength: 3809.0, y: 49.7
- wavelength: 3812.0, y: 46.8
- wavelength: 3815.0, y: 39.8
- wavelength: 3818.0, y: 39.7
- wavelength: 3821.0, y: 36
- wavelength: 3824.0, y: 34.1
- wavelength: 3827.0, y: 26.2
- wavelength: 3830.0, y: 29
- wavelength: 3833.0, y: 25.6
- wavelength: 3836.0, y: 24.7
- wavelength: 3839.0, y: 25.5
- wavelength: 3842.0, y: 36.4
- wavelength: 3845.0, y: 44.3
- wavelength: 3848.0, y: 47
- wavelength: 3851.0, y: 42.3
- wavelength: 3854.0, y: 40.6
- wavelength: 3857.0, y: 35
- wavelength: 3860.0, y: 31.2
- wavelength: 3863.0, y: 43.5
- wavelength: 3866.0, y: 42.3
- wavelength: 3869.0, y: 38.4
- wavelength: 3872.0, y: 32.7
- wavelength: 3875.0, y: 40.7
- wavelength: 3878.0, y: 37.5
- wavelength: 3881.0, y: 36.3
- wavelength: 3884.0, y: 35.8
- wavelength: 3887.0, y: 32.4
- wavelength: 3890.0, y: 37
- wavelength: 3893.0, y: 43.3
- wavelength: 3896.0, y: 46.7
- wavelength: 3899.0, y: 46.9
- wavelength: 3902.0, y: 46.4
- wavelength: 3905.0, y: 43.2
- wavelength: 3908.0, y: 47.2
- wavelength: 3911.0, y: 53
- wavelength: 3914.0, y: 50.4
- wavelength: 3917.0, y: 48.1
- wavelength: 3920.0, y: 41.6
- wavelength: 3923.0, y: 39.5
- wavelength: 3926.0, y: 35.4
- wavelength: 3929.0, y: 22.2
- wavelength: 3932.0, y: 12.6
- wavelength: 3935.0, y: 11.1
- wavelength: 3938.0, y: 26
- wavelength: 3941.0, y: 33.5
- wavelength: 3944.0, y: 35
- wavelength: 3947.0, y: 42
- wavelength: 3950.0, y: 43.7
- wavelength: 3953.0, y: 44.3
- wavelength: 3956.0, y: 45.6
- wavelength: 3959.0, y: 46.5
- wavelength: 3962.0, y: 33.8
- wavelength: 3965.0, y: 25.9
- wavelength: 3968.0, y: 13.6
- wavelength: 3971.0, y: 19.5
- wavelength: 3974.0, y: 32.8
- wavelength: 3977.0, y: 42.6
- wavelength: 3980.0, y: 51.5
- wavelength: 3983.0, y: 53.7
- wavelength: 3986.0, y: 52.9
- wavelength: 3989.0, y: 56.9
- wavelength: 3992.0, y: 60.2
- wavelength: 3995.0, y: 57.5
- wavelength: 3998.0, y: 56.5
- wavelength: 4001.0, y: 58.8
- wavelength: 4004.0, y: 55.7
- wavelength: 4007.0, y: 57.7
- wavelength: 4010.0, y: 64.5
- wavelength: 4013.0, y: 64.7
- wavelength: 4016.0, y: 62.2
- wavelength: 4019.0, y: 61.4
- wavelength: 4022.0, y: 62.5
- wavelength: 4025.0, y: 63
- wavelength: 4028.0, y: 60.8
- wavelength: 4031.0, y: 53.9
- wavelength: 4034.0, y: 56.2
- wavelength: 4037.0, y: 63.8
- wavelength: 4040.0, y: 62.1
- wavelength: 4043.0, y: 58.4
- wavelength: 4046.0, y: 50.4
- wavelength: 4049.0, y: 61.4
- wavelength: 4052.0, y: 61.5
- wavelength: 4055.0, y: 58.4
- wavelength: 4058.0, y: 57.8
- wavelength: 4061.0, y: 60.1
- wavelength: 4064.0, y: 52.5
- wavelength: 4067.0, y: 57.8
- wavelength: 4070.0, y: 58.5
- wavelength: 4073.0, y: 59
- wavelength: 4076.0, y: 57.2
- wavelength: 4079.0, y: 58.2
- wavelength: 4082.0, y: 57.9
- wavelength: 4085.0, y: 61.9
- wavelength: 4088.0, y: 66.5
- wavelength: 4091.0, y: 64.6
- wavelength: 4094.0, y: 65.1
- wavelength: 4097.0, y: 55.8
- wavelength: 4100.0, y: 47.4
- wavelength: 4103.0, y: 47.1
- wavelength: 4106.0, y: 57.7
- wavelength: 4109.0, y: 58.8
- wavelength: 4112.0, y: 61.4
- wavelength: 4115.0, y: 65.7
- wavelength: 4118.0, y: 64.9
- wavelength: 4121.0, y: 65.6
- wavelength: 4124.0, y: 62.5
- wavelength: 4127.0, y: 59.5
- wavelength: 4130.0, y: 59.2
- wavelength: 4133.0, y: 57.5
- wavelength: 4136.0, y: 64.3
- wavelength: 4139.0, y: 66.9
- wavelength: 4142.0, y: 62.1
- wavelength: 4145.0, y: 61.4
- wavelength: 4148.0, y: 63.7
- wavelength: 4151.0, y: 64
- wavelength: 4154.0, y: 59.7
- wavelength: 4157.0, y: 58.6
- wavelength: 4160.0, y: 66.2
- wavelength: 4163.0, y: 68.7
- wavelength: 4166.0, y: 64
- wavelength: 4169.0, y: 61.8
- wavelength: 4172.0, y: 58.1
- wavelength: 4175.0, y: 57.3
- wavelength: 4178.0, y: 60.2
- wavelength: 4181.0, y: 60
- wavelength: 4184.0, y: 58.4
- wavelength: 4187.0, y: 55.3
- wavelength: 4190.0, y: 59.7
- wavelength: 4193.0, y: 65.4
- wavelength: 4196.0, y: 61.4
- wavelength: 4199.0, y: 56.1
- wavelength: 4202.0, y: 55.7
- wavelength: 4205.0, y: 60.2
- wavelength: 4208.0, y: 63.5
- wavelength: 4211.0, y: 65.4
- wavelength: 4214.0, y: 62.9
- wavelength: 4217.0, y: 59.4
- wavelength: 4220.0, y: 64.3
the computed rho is 3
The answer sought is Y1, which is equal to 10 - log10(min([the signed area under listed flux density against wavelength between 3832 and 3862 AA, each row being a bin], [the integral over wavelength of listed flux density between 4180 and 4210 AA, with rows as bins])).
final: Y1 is 6.97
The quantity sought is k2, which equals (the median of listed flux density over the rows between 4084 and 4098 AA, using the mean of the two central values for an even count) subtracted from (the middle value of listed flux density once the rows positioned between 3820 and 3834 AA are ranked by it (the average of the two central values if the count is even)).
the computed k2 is -36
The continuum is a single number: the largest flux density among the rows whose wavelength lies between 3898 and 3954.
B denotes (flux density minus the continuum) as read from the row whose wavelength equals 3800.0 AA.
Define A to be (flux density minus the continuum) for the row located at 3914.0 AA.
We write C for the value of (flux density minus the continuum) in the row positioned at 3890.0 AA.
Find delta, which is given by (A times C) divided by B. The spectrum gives -3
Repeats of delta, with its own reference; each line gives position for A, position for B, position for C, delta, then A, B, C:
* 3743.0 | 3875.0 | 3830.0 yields -27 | -14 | -12.3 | -24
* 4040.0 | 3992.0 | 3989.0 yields 5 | 9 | 7.2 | 4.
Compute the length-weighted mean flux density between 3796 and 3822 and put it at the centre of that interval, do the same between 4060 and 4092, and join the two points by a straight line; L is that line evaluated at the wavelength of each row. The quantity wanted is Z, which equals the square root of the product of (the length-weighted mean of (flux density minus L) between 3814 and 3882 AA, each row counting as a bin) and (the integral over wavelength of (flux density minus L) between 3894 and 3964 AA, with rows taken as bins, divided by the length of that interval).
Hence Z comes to 9.5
